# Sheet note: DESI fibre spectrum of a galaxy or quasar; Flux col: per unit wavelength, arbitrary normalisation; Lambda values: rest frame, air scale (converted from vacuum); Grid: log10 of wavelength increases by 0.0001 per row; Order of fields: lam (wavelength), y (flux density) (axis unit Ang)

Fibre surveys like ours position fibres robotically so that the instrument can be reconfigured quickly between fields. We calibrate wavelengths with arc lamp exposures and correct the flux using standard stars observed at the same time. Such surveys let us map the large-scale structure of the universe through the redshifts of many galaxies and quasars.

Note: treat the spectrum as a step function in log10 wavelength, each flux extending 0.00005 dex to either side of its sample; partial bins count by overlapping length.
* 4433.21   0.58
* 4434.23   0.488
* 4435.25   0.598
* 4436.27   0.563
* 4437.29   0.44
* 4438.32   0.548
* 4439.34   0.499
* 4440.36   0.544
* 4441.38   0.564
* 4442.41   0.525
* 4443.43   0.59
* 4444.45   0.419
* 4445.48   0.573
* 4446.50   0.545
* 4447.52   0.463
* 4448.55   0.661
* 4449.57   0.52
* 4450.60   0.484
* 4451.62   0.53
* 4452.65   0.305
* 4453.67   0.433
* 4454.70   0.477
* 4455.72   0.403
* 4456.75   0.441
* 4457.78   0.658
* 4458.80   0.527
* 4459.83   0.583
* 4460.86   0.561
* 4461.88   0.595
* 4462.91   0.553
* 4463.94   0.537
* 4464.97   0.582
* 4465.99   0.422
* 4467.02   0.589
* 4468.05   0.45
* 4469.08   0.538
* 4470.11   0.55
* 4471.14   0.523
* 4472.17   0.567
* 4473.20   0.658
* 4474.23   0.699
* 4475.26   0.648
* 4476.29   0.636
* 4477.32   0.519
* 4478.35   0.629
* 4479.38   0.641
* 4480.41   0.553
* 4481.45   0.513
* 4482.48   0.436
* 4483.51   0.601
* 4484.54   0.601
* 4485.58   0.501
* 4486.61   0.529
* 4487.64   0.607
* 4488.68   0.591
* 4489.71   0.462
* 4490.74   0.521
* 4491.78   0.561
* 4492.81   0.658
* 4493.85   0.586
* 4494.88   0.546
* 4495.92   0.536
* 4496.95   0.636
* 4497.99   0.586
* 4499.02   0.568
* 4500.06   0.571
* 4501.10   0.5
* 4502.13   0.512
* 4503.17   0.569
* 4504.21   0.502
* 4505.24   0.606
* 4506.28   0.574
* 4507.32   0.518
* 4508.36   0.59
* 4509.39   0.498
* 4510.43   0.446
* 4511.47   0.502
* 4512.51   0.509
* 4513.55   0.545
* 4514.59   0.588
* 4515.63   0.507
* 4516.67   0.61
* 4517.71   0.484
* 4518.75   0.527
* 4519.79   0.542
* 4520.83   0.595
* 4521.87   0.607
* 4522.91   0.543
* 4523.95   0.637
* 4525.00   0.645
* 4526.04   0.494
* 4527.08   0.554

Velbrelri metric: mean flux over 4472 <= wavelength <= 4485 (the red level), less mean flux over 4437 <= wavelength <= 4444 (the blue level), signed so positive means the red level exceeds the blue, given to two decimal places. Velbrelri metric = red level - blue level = 0.06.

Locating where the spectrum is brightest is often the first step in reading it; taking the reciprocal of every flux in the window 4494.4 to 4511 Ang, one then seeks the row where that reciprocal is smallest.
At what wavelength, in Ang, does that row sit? 4496.95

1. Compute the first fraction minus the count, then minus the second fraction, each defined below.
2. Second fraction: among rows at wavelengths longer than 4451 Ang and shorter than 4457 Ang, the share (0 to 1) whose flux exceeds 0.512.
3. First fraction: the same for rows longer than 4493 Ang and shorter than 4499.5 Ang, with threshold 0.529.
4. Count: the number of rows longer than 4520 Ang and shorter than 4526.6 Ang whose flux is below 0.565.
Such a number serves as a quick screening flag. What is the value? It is -1.2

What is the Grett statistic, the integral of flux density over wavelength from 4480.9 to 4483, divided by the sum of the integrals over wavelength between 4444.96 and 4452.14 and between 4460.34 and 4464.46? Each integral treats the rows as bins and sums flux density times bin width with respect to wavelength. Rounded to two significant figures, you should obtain 0.16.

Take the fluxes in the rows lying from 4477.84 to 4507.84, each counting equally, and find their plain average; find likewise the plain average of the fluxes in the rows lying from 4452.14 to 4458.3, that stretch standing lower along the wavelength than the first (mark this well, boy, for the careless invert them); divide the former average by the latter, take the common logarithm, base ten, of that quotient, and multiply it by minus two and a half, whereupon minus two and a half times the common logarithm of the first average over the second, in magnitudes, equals -0.23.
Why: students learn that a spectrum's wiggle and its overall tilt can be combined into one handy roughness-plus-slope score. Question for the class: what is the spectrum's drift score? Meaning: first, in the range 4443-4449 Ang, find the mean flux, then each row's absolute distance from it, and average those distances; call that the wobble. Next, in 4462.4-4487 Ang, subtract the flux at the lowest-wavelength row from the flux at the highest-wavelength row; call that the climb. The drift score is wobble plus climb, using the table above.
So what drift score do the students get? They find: 0.043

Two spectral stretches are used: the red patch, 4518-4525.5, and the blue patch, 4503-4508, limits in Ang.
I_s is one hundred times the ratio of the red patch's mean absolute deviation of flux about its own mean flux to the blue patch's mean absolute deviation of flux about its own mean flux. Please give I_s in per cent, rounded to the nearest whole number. 117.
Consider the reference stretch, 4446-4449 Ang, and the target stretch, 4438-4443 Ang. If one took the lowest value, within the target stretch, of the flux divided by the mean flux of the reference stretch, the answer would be 0.90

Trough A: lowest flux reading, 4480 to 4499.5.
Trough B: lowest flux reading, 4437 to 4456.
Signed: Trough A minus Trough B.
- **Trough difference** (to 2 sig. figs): 0.13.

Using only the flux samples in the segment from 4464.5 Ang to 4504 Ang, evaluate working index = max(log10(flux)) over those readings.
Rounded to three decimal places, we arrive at -0.156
